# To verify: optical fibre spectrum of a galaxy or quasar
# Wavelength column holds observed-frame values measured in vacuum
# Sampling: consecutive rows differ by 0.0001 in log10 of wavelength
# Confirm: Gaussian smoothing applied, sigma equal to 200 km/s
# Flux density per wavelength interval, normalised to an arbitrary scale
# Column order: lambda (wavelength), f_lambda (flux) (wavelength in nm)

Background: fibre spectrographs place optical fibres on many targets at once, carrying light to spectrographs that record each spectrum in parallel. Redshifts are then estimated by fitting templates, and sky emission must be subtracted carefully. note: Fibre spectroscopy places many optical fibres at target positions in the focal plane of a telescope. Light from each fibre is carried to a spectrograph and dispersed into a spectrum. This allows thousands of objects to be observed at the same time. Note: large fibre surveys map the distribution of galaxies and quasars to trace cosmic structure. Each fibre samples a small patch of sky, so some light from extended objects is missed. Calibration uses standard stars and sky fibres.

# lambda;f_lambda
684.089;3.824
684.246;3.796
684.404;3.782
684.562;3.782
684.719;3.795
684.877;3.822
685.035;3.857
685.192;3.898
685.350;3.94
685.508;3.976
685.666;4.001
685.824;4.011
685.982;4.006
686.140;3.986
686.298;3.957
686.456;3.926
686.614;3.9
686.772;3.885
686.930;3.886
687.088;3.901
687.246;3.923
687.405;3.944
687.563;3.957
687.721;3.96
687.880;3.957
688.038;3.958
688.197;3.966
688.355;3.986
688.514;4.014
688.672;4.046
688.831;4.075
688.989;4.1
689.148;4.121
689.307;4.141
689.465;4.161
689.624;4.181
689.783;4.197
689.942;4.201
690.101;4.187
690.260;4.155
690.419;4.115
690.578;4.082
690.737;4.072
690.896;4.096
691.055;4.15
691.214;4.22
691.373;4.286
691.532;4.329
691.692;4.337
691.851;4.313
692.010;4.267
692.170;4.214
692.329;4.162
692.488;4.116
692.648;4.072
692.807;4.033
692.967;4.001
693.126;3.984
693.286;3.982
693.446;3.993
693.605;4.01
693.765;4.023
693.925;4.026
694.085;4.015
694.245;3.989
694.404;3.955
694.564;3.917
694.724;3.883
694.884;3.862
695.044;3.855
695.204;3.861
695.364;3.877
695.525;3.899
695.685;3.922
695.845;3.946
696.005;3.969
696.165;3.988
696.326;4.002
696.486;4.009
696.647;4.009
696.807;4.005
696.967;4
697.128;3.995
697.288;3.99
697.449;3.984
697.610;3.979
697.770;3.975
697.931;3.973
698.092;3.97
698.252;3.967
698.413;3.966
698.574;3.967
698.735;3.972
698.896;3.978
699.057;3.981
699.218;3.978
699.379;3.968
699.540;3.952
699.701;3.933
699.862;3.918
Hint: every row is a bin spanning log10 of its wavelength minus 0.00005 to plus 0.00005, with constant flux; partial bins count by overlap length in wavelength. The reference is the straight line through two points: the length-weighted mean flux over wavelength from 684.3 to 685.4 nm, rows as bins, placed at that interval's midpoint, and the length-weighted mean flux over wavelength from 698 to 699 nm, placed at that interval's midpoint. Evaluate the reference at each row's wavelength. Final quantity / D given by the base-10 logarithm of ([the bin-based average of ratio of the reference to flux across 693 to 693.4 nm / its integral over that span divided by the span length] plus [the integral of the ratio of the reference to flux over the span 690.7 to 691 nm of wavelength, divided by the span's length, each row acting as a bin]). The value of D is 0.287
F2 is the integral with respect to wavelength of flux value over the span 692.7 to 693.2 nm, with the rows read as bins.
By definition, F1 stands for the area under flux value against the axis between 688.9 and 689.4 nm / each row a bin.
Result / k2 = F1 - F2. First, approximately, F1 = 2.06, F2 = 2.01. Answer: 0.06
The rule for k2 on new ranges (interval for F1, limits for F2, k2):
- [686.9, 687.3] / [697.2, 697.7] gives -0.43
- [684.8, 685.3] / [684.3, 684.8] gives 0.04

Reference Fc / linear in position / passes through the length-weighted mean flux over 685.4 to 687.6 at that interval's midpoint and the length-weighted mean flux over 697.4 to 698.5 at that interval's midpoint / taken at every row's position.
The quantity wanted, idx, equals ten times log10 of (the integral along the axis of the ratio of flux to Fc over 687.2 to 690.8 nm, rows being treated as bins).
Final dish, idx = 5.69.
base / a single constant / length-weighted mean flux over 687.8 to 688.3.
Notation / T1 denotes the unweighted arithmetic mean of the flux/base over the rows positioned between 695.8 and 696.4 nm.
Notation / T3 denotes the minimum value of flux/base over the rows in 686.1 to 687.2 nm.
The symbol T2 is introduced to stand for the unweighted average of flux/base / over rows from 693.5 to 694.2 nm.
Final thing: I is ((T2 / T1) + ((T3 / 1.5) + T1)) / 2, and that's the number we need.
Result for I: 1.33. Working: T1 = 1.00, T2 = 1.015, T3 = 0.98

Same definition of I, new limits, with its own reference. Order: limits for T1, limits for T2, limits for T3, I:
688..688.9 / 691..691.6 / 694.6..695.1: 1.36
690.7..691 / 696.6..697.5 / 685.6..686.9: 1.33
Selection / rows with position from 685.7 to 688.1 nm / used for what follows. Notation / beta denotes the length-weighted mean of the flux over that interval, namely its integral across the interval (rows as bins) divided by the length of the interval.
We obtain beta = 3.95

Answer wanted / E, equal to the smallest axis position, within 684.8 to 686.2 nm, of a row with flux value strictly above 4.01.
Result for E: 685.824 nm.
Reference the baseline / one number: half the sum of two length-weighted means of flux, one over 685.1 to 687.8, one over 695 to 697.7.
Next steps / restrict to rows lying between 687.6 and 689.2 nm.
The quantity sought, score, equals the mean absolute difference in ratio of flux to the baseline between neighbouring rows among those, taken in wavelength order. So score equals 0.0047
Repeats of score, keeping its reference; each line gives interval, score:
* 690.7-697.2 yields 0.0063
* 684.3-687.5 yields 0.0055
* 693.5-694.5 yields 0.0044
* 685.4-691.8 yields 0.0057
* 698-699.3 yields 0.0008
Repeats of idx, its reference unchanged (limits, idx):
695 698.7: 5.67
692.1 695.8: 5.70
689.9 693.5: 5.76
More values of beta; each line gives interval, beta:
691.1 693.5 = 4.16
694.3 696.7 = 3.93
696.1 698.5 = 3.99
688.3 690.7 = 4.12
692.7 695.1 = 3.97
